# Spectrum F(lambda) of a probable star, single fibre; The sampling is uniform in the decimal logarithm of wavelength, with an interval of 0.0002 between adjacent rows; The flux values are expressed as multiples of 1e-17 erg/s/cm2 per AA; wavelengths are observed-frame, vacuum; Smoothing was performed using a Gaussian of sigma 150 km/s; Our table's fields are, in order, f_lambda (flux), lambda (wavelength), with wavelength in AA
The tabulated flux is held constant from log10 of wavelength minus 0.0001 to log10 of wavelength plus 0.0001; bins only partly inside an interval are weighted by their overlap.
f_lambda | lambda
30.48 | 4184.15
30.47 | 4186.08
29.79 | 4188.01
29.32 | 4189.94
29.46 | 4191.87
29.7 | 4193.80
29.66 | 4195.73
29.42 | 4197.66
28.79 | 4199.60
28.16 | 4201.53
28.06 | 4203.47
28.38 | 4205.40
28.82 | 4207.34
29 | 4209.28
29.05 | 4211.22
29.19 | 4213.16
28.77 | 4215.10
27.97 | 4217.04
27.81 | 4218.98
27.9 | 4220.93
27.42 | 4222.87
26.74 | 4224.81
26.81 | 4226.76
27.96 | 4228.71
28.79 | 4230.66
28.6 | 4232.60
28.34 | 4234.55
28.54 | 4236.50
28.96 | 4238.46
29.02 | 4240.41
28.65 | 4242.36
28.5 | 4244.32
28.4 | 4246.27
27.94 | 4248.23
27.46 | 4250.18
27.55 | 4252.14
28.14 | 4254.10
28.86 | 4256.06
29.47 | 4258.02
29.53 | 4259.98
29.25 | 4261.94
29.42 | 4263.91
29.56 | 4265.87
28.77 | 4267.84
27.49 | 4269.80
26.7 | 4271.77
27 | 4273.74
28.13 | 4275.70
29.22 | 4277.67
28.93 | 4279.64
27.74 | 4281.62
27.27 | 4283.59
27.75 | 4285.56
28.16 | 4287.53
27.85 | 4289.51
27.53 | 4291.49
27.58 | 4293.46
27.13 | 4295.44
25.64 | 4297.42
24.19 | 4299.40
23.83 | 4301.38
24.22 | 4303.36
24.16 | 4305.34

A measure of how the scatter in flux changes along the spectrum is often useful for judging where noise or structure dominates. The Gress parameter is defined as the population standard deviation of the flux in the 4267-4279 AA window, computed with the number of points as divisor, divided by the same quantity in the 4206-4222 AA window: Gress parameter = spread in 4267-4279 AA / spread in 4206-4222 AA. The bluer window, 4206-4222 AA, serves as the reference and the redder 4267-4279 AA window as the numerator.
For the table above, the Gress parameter 1.70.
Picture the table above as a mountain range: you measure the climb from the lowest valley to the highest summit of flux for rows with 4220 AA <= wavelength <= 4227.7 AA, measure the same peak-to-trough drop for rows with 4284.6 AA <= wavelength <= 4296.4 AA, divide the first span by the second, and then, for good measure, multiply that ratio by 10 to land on 11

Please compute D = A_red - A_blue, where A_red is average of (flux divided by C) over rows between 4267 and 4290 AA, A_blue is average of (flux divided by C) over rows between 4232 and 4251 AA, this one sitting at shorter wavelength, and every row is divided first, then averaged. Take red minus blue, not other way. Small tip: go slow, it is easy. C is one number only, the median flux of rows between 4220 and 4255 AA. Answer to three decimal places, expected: -0.019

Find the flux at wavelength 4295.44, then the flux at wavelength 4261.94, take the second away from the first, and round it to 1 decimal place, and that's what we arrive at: -2.1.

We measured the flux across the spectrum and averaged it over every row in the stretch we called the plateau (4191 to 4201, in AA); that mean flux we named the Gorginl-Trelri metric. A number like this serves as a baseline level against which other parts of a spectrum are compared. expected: 29.4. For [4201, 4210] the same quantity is 28.5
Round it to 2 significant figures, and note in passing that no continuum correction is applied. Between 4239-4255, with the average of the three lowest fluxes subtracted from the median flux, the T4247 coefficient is 0.62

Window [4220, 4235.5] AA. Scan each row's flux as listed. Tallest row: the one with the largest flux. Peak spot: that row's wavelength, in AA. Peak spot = 4230.66 AA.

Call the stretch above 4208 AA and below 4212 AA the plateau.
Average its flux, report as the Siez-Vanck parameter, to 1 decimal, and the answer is 29.0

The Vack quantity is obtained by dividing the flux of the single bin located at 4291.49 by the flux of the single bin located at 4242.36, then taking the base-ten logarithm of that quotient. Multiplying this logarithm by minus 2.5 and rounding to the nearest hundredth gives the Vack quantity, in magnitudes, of 0.04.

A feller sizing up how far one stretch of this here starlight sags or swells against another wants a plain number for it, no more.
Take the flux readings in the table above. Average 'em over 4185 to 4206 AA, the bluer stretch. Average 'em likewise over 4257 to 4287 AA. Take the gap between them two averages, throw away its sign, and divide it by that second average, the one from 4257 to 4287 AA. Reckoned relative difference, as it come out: 0.028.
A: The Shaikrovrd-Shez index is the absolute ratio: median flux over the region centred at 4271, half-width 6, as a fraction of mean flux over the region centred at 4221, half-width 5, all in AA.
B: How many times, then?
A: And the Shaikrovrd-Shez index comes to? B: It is 1.01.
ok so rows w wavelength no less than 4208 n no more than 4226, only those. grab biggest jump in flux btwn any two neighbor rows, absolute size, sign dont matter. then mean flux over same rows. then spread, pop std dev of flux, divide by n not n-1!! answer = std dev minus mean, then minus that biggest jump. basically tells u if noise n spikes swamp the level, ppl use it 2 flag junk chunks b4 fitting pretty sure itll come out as -28.2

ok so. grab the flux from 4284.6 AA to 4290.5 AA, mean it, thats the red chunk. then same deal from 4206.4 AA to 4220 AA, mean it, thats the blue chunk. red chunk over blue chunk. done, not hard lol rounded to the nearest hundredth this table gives 0.97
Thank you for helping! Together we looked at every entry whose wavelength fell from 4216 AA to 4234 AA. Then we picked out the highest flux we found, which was 28.79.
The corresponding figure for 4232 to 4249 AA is 29.02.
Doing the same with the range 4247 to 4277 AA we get 29.56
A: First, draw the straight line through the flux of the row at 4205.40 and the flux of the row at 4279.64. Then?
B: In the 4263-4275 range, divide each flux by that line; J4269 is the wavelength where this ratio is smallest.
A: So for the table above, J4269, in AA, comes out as 4271.77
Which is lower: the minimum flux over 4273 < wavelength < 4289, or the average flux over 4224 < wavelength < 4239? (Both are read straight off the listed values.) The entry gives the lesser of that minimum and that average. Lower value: 27.0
